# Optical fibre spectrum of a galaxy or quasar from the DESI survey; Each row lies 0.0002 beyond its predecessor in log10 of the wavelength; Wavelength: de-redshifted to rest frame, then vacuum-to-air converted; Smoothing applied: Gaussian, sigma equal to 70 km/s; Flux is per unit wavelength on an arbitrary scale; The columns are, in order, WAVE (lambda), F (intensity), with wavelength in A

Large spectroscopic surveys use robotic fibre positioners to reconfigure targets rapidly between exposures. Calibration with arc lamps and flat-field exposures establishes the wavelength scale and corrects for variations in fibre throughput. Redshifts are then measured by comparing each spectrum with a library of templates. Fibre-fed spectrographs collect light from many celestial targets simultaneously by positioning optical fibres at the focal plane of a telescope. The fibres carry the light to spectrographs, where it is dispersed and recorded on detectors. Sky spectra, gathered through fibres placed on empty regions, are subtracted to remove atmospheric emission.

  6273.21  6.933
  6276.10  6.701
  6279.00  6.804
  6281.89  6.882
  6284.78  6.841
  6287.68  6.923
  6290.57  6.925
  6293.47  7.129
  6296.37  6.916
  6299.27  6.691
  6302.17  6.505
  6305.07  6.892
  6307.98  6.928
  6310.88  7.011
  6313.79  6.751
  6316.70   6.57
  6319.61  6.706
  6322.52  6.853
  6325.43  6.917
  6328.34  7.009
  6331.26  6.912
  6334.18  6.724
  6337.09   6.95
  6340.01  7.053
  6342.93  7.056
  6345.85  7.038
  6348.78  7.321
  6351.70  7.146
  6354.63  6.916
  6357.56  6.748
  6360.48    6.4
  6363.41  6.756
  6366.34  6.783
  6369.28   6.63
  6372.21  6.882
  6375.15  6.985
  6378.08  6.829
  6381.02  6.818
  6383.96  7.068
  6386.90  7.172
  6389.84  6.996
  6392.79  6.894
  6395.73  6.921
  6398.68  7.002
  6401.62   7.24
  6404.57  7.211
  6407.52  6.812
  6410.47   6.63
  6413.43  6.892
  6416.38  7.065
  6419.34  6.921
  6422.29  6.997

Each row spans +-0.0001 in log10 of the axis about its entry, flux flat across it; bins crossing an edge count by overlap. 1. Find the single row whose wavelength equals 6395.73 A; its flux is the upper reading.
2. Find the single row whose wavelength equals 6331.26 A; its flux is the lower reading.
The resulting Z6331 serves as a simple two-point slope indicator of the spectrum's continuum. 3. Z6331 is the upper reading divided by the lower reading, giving 1.00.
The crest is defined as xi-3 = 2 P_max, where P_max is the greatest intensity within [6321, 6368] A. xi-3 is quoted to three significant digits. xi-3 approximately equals 14.6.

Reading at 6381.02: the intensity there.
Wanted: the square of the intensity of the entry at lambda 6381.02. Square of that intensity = 46.5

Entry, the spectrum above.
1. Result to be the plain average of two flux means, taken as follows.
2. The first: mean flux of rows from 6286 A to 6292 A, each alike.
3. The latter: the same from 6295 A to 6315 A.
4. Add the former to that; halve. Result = 6.87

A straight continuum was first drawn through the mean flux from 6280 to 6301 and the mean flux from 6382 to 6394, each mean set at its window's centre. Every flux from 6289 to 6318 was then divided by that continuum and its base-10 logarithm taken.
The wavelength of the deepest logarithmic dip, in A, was 6302.17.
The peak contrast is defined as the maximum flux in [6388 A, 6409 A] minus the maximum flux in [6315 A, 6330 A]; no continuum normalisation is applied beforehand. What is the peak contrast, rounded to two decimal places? 0.23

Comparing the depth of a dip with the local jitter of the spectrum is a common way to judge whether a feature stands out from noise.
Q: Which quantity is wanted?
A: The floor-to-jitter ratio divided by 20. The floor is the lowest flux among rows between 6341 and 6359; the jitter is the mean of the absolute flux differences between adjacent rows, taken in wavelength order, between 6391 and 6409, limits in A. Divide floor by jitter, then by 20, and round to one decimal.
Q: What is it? 2.2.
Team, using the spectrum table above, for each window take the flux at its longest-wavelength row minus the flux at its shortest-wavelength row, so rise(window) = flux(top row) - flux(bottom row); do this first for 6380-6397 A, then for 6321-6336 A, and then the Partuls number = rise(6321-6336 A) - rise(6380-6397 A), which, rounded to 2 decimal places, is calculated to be -0.23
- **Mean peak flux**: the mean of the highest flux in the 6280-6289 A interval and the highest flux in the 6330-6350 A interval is 7.12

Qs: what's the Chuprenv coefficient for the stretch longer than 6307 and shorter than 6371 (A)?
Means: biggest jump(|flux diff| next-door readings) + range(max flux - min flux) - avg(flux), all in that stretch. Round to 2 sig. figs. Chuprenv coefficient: -5.6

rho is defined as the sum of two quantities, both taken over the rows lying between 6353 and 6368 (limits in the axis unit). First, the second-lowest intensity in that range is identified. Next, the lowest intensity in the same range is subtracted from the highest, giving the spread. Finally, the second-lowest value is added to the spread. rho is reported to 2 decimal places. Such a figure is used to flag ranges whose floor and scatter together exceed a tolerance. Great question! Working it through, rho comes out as 7.26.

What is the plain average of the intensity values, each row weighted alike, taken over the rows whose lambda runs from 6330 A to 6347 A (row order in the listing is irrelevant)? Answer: 6.96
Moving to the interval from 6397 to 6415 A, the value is 6.96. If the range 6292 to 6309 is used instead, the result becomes 6.84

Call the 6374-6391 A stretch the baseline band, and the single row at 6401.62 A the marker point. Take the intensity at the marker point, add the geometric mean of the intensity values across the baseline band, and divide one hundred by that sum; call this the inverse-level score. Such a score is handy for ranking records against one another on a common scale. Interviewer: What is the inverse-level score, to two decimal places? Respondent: 7.03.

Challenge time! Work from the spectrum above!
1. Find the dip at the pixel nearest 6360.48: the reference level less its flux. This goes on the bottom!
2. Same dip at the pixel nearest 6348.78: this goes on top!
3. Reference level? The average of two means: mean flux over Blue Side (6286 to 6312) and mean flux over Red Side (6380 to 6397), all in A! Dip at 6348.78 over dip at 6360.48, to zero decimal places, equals -1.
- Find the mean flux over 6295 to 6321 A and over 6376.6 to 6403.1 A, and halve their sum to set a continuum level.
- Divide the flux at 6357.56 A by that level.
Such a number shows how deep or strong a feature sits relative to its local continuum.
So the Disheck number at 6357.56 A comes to 0.98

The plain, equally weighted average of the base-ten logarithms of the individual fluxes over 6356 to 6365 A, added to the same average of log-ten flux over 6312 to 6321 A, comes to 1.65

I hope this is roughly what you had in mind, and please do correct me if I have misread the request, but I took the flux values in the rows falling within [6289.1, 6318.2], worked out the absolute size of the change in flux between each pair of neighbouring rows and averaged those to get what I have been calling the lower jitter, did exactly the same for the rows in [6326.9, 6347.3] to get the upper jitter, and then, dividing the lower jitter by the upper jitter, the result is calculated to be 1.9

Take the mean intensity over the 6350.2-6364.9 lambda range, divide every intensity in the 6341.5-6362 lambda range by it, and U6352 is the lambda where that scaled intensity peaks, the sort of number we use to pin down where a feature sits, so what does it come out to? 6348.78 A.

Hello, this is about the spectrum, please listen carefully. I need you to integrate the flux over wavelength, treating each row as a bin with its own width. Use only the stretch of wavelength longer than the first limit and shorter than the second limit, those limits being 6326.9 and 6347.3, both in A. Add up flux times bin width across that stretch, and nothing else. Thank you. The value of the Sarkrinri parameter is 142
